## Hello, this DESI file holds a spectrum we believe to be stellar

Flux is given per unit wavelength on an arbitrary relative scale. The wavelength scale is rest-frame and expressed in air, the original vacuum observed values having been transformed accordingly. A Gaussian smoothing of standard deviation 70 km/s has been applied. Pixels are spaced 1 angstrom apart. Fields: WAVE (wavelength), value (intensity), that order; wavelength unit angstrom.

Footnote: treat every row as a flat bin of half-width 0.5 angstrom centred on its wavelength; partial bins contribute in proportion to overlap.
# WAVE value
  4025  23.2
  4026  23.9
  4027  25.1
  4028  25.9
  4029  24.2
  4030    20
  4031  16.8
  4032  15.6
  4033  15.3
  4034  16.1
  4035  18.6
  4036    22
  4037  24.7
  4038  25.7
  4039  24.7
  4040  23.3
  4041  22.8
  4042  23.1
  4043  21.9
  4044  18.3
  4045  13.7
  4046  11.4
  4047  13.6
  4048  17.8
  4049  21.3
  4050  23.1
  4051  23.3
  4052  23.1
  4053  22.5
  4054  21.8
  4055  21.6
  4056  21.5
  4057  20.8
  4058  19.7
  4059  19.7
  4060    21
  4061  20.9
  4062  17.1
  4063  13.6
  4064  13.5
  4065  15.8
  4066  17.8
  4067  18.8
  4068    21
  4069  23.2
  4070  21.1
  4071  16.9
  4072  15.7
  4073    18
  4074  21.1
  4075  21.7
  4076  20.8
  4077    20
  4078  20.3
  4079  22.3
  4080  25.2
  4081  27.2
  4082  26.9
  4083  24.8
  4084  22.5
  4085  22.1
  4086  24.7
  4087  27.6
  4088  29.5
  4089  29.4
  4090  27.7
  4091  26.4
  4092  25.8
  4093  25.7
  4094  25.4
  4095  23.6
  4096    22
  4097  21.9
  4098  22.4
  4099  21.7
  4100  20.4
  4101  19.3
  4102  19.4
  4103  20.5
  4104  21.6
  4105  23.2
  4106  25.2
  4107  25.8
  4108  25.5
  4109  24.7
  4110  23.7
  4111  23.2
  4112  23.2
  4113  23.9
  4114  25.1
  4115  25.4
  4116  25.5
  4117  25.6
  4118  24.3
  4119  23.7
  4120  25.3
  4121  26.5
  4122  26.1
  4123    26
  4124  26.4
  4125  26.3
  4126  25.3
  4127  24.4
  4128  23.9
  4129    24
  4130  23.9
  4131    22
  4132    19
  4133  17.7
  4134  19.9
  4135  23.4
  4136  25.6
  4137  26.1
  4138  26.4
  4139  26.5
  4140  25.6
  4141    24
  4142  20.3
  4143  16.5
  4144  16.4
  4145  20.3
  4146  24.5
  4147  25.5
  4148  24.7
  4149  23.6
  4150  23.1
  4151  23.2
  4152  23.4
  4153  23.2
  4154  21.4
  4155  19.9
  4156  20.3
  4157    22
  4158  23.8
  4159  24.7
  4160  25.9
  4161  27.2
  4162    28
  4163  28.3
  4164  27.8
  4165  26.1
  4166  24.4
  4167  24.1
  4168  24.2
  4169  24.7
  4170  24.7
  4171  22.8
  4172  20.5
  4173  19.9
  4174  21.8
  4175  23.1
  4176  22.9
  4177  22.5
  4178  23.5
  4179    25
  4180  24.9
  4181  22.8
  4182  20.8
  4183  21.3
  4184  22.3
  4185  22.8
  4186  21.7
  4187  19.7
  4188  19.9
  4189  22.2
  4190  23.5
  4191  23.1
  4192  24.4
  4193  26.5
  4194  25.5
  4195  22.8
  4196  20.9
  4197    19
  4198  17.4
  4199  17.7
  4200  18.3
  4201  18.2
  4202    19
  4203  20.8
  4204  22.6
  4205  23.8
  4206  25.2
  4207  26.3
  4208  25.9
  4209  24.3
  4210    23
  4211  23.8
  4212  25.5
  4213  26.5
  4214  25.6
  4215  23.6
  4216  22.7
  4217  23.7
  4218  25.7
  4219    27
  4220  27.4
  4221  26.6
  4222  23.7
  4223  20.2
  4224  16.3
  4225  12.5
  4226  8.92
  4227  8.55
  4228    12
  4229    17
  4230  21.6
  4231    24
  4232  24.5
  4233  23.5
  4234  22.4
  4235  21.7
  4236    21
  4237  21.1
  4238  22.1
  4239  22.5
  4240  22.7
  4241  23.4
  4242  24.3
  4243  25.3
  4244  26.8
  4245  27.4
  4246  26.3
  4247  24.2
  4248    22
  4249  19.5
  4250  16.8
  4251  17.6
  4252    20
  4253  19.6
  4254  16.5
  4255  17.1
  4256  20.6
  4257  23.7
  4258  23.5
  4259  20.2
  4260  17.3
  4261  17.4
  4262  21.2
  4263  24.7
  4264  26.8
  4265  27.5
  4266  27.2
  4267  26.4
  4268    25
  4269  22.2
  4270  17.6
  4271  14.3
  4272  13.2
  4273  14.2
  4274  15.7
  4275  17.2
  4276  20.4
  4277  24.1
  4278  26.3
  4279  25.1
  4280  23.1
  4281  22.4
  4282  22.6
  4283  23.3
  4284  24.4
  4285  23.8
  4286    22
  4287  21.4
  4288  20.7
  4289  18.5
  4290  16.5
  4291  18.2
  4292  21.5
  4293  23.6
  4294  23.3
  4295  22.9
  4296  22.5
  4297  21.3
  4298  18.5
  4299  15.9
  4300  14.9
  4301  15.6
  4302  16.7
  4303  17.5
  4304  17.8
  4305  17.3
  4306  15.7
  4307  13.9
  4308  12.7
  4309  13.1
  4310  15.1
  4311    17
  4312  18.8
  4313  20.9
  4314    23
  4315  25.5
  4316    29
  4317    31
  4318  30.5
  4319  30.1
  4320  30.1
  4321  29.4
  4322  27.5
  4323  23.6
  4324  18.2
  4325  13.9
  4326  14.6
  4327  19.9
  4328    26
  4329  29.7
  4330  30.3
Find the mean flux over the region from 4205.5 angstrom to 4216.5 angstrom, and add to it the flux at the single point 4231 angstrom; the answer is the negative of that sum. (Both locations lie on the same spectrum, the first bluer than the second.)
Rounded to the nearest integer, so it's -49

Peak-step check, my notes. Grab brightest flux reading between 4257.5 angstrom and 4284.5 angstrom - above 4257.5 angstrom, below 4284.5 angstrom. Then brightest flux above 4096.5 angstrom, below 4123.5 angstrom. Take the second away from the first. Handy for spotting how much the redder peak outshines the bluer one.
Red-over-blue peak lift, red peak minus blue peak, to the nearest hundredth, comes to 1.00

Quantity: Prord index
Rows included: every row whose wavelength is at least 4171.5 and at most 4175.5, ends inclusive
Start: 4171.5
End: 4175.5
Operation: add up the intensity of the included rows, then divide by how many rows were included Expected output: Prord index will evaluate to 21.3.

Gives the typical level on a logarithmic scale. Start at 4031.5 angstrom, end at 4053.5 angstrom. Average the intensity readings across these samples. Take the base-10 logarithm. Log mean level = 1.30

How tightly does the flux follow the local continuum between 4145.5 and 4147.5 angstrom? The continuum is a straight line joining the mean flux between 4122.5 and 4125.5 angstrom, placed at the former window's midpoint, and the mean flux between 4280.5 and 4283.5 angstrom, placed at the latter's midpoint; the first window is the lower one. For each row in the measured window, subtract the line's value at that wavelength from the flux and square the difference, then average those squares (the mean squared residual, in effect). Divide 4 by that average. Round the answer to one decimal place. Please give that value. 4.9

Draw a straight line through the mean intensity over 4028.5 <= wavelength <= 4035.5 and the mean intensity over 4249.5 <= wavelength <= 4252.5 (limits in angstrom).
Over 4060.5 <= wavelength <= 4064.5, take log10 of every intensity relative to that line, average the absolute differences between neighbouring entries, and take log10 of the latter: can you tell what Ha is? -1.20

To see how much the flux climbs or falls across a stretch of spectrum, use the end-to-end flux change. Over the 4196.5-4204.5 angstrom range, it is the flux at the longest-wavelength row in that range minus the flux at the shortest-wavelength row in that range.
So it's 3.6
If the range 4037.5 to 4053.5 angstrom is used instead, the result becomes -3.2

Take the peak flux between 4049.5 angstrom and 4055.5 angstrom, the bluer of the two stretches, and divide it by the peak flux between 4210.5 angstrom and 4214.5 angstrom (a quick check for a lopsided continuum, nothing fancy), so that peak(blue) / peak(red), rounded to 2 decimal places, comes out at 0.88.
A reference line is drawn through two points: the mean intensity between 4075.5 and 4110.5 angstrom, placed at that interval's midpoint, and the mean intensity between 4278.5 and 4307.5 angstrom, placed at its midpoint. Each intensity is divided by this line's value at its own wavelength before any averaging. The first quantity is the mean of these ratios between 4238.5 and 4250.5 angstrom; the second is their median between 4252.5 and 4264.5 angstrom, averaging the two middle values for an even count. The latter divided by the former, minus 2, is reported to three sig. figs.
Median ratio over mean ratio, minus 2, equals -1.12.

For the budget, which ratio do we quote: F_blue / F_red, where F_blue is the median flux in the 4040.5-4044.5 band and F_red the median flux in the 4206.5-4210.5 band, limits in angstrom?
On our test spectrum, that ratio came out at 0.89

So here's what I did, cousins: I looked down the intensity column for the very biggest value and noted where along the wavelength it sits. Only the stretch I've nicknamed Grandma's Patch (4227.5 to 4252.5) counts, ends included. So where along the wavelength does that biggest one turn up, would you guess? 4245 angstrom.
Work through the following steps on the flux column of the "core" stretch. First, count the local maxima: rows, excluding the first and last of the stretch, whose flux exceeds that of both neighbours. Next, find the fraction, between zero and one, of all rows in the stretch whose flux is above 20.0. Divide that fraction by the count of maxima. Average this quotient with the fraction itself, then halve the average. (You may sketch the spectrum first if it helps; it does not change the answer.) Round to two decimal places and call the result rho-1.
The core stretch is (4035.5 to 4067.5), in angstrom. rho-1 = 0.19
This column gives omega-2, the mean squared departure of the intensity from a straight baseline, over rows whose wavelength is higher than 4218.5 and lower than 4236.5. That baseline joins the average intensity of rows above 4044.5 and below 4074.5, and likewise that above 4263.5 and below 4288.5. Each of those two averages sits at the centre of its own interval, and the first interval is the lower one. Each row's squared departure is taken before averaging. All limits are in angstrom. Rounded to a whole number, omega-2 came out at 36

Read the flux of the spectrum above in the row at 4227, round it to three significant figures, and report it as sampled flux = 8.55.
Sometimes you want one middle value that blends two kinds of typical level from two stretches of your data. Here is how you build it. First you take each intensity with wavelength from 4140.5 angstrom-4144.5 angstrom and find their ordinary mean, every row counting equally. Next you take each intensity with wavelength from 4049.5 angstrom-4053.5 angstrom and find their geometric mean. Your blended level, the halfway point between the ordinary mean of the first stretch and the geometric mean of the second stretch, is 21.1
